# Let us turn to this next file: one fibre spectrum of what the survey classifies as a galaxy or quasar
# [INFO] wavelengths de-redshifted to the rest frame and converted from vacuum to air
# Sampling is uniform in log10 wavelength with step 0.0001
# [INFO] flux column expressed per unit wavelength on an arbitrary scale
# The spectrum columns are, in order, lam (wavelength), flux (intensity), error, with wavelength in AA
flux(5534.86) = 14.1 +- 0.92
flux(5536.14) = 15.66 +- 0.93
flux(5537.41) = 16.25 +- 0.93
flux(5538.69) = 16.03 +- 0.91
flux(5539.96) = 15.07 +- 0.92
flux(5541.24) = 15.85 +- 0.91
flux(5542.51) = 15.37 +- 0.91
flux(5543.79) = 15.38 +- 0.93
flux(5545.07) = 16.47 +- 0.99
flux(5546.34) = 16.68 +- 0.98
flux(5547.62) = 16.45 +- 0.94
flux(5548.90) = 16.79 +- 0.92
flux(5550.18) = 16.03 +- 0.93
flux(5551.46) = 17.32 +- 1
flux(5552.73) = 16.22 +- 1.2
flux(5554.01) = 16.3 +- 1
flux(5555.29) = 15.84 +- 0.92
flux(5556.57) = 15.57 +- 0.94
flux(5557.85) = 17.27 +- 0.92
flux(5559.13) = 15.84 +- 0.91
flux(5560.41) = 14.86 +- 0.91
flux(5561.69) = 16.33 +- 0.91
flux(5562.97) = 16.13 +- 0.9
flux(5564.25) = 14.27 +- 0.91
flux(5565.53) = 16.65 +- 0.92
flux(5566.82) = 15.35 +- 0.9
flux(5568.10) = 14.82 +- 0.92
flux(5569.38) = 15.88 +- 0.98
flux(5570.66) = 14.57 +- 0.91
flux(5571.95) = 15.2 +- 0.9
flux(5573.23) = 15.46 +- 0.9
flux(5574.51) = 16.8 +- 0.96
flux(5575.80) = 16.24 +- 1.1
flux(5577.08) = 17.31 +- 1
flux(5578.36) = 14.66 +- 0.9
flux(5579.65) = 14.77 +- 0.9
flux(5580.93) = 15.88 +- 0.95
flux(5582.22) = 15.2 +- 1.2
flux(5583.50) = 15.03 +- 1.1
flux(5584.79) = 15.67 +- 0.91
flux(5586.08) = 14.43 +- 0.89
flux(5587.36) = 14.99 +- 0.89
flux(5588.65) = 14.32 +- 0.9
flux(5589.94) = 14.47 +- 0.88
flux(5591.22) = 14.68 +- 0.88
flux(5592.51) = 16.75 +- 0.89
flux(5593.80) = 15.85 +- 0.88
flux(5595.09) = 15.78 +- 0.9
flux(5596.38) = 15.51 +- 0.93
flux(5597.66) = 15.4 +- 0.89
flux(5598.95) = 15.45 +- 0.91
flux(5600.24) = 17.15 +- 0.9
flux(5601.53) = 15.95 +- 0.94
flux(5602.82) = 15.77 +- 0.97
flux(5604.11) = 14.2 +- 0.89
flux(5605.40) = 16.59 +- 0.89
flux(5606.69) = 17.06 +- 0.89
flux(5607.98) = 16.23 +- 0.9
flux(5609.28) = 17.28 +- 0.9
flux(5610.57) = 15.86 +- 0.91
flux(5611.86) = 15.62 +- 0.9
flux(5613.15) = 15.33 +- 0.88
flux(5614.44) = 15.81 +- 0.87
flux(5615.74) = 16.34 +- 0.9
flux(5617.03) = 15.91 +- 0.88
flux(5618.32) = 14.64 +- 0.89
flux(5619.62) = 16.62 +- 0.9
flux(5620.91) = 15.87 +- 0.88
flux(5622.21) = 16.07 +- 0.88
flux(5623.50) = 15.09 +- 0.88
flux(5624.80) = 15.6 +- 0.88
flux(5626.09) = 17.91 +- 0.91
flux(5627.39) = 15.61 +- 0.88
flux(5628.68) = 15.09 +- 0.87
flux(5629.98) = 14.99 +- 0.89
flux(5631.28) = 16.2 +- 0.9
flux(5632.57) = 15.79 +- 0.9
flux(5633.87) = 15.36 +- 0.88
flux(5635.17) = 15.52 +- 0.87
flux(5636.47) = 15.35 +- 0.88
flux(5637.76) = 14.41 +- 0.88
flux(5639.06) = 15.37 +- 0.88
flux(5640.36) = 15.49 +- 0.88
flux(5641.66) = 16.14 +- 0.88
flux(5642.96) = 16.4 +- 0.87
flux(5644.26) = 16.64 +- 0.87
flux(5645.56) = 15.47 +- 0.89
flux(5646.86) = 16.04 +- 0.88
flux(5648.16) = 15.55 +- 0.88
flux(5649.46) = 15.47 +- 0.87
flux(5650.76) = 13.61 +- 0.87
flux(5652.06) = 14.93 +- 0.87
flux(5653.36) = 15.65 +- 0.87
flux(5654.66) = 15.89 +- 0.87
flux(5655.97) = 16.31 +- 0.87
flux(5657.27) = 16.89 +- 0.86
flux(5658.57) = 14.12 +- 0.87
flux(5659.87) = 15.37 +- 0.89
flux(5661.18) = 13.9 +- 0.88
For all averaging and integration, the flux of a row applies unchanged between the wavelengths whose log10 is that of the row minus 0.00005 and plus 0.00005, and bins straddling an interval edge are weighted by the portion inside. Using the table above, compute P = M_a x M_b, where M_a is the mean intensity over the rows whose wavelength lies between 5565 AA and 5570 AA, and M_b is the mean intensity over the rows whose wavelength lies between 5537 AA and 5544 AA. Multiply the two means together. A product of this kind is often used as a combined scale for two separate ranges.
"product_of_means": 245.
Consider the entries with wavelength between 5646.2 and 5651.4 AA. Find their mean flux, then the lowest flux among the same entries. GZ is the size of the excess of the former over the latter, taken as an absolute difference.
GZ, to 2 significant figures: 1.6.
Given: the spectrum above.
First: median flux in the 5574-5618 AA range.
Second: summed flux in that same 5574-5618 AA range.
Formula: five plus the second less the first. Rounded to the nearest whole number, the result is 524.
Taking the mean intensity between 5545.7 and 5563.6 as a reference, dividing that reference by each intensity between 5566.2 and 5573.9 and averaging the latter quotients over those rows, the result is 1.07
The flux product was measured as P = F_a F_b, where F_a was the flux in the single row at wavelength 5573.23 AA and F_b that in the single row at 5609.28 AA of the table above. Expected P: 267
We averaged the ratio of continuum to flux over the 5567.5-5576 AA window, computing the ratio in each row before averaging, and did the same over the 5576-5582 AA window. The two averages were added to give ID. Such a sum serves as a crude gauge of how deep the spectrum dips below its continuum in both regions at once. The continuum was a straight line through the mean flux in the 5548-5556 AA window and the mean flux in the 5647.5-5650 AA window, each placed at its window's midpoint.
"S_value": 2.08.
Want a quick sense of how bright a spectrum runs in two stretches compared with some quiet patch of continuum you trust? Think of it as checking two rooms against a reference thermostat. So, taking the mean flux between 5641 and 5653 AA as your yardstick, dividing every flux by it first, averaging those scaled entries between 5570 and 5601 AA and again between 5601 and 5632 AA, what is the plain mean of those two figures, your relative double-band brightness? 1.01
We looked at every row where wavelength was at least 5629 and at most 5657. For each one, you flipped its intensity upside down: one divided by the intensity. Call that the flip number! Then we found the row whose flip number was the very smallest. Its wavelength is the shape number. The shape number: 5644.26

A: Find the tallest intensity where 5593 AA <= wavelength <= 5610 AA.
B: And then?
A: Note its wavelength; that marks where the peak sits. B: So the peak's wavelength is 5609.28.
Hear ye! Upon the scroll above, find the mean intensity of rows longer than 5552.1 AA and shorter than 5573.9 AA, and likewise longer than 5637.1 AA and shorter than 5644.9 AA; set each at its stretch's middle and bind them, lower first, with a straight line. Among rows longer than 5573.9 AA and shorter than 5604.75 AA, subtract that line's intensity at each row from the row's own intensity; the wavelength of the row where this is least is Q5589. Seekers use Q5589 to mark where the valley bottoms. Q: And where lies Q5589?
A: 5604.11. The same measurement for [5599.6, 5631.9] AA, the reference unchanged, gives 5604.11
